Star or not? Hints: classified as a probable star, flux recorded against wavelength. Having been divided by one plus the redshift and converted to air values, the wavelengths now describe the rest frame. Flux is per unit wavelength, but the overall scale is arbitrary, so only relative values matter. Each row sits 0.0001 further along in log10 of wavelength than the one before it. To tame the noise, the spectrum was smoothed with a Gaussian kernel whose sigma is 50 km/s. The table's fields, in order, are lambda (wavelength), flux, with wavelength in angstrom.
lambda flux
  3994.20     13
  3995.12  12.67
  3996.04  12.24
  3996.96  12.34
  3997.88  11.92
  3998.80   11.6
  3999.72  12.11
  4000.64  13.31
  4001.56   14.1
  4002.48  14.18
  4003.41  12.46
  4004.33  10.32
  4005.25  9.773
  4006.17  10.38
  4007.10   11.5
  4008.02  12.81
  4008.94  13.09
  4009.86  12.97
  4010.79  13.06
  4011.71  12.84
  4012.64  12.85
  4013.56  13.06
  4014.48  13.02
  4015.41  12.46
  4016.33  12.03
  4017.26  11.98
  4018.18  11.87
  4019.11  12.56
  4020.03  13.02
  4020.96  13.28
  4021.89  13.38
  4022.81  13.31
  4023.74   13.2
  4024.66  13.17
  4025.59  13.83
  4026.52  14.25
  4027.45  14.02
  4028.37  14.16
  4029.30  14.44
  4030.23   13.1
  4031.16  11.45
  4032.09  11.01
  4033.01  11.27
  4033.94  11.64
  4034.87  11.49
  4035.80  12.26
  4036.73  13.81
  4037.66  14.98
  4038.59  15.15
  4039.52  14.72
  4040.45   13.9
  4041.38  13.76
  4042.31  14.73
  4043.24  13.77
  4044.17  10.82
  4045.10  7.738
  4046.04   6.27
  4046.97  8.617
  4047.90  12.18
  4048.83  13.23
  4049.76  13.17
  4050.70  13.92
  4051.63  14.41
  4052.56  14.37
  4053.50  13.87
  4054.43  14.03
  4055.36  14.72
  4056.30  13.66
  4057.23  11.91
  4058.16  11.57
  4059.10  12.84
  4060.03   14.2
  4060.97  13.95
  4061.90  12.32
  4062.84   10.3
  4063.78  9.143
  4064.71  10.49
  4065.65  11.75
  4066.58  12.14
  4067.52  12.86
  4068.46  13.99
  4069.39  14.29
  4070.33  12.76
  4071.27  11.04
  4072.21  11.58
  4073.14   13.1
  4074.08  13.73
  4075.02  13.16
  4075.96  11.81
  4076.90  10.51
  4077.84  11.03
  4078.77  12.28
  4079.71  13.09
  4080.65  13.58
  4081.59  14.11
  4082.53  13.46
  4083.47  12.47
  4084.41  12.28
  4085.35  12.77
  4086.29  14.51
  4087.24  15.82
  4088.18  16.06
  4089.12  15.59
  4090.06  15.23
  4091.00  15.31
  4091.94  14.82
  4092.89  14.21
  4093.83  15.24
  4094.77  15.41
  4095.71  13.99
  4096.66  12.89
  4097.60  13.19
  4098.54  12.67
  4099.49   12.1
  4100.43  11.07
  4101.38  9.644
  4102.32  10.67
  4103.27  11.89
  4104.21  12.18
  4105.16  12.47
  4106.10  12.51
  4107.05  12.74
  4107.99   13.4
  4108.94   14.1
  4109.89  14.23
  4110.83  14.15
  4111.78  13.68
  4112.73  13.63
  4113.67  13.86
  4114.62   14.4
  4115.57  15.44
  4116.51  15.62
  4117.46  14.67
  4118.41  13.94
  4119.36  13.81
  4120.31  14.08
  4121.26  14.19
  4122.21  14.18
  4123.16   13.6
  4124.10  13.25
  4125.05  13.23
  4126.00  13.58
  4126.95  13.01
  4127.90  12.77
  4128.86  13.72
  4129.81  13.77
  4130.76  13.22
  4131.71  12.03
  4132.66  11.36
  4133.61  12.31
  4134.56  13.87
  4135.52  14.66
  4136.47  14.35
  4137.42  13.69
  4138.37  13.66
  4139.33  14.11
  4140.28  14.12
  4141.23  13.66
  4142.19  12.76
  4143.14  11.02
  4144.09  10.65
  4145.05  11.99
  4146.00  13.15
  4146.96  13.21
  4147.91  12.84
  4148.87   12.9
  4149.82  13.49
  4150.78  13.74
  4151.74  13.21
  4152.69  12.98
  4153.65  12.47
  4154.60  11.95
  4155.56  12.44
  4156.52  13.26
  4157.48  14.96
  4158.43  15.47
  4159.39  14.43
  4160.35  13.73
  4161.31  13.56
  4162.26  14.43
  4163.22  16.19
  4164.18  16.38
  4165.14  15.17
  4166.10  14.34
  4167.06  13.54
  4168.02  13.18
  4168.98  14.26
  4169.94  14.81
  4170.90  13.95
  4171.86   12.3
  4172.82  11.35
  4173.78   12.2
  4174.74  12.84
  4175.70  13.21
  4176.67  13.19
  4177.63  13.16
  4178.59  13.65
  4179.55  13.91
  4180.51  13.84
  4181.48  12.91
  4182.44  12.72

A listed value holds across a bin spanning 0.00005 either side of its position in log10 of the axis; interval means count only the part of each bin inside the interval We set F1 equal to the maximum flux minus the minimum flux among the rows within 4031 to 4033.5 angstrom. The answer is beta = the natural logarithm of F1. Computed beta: -0.82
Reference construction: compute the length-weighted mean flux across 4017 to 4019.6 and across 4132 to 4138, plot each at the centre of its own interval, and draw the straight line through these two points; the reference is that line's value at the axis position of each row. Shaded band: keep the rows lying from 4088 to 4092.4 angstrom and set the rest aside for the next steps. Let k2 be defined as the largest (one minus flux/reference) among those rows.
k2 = -0.15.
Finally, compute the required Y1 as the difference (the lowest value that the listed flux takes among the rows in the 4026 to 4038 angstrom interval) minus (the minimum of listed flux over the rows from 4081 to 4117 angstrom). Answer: 1.4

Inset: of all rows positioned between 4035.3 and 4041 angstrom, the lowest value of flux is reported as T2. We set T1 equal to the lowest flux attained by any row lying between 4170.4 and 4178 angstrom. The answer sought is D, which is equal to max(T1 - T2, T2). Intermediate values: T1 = 11.35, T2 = 12.26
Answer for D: 12.3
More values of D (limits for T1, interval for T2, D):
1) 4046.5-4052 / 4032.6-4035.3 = 11.3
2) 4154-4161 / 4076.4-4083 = 10.5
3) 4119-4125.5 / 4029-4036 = 11.0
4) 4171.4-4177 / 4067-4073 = 11.0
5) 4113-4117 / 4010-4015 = 12.8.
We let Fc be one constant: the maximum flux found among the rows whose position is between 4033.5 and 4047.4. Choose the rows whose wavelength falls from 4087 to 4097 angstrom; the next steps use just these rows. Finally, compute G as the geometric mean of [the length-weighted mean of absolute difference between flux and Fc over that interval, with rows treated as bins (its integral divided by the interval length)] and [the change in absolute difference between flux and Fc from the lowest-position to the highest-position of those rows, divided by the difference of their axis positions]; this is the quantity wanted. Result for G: 0.33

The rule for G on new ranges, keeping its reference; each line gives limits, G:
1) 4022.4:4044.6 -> 0.47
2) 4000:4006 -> 1.49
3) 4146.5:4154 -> 0.47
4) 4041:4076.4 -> 0.39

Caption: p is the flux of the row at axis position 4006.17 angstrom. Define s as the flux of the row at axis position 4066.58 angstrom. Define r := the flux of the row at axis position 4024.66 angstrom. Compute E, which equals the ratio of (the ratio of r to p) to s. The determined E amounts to 0.105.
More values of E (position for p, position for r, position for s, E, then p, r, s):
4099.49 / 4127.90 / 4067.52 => 0.082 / 12.1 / 12.77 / 12.86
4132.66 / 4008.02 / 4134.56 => 0.081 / 11.36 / 12.81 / 13.87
